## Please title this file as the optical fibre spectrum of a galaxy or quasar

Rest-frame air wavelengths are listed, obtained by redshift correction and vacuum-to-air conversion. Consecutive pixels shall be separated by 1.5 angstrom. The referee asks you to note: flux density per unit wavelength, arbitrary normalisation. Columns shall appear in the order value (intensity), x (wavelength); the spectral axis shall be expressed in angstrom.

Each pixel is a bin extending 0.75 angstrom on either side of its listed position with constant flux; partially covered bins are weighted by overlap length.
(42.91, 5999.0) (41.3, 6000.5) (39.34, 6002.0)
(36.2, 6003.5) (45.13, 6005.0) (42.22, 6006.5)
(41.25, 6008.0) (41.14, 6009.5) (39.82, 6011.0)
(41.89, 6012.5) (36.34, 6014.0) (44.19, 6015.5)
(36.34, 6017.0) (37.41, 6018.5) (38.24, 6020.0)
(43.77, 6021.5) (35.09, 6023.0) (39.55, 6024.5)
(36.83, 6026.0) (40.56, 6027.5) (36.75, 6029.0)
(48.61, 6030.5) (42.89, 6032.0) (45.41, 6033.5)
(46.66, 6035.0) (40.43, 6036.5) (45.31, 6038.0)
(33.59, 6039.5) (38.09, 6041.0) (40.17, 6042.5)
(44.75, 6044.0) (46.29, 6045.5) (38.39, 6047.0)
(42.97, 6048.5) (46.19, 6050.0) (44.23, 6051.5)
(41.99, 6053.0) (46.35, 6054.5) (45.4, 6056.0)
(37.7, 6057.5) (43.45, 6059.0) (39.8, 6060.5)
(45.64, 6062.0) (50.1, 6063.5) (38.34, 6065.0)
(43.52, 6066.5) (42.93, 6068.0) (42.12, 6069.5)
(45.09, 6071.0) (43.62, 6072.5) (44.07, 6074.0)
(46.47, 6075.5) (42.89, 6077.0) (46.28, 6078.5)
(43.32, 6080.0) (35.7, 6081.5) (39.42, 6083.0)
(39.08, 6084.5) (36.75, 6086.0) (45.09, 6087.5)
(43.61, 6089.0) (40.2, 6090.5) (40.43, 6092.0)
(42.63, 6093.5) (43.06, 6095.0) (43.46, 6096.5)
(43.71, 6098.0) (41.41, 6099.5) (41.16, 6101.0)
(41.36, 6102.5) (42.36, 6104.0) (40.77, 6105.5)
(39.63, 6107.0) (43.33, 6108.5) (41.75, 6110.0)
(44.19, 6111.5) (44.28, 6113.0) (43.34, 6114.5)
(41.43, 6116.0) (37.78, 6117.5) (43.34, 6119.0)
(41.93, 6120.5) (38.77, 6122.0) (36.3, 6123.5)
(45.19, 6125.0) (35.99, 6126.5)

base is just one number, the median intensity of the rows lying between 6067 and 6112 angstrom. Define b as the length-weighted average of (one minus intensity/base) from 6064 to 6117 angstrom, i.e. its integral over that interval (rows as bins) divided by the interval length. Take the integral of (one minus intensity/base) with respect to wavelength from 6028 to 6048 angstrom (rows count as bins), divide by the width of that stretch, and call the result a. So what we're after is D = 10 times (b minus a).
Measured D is 0.0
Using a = 0.016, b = 0.01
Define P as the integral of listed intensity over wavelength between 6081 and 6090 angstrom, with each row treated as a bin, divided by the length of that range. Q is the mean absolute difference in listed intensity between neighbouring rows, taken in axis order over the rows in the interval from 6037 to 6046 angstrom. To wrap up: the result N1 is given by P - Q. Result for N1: 35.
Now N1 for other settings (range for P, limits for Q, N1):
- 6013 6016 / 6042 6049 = 35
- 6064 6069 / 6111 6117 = 41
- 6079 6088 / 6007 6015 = 38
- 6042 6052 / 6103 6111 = 41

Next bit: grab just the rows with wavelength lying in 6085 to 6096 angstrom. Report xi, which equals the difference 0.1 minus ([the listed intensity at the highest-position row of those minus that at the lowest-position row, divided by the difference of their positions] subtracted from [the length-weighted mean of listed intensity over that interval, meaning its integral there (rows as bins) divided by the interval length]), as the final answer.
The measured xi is -40.9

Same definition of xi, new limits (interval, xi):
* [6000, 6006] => -39.6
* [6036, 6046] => -40.4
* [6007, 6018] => -40.6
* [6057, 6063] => -40.3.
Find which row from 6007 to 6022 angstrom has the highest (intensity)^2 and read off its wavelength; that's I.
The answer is 6015.5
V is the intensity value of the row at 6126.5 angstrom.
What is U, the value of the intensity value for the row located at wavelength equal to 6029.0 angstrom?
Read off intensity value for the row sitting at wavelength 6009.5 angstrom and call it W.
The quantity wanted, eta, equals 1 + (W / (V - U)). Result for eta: -53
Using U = 36.75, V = 35.99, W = 41.14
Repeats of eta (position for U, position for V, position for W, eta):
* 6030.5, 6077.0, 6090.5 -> -6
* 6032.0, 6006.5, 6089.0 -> -64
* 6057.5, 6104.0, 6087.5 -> 11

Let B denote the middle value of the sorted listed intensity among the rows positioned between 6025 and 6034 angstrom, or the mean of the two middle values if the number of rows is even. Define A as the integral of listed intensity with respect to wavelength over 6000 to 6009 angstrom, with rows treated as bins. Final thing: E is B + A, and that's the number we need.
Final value 410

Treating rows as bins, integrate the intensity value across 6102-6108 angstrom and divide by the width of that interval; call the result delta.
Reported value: 41.1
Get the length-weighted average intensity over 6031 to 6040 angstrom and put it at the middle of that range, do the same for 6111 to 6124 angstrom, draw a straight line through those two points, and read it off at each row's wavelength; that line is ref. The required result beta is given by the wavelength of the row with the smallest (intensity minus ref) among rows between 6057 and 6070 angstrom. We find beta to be 6057.5 angstrom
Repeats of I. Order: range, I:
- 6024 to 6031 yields 6030.5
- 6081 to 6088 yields 6087.5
